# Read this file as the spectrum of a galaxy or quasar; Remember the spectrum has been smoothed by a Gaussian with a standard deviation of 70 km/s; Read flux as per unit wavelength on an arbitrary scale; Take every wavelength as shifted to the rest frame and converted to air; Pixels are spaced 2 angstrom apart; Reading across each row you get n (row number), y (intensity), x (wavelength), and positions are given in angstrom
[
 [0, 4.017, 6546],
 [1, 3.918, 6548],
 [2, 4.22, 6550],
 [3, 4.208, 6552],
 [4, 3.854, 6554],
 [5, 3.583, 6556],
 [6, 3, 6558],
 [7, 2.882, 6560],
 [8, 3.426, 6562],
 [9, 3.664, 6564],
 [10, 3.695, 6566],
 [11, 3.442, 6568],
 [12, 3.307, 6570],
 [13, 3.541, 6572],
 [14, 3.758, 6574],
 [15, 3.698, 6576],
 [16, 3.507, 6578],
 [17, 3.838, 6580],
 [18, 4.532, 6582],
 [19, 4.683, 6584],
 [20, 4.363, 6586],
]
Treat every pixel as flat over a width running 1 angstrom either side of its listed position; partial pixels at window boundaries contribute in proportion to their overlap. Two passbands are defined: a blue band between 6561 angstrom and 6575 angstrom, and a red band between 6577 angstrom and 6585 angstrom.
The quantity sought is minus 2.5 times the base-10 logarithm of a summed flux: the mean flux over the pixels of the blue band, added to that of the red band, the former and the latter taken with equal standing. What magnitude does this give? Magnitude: -2.21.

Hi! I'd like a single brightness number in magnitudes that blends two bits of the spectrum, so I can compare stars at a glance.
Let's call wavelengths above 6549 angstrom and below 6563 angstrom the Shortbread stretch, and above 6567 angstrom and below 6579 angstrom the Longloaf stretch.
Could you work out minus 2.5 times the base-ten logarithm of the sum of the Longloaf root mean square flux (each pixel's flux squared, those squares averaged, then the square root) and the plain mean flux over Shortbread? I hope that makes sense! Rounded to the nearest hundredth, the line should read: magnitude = -2.13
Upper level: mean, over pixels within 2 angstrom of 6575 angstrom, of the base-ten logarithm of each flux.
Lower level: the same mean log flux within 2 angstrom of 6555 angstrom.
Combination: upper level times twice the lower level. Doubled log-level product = 0.652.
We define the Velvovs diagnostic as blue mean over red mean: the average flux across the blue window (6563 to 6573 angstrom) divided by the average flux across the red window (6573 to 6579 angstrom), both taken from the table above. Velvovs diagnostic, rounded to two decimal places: 0.97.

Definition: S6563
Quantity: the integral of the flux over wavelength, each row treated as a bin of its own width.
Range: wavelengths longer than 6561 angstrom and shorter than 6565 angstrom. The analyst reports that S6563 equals 14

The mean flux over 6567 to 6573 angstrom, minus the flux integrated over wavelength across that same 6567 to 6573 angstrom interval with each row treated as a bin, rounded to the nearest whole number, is -17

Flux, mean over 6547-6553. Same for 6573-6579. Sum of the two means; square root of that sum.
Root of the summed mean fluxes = 2.79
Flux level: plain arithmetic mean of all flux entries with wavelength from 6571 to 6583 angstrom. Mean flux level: 3.81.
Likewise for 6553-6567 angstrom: 3.44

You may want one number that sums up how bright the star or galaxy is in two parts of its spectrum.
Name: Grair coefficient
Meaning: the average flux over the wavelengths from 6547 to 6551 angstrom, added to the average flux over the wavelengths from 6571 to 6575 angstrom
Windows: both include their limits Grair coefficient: 7.72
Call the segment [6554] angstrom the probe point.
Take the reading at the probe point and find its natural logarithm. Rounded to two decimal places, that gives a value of 1.35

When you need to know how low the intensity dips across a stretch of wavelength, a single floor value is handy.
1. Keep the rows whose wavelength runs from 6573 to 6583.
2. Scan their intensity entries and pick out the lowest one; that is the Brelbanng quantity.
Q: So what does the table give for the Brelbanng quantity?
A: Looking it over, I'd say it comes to 3.507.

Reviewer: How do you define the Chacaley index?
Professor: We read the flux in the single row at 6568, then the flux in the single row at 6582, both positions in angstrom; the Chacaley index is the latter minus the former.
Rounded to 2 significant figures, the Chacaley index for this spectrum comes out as 1.1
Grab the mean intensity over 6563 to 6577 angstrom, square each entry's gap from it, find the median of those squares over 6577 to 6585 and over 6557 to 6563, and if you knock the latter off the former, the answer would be 0.13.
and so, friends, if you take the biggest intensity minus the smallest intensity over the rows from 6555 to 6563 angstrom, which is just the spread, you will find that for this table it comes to 0.70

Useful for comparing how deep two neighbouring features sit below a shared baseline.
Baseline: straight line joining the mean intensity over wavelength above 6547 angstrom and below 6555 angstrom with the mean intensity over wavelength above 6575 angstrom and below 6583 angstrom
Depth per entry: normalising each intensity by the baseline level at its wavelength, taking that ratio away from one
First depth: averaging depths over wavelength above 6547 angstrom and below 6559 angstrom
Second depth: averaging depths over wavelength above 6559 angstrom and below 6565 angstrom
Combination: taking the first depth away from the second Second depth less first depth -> 0.11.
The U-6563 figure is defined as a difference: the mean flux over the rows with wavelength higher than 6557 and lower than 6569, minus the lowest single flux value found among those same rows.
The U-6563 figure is 0.5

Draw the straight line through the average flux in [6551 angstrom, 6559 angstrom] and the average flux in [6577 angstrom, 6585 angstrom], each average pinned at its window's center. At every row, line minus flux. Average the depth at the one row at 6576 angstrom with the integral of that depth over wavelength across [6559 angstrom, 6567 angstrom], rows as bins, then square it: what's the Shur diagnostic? 3.0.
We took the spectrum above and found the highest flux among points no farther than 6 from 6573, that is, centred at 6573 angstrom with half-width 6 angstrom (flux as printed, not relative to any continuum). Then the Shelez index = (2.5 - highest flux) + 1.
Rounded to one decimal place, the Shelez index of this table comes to -0.3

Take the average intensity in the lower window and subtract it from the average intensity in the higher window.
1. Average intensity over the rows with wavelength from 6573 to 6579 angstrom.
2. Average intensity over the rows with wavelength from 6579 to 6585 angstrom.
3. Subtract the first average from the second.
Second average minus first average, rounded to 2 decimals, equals 0.70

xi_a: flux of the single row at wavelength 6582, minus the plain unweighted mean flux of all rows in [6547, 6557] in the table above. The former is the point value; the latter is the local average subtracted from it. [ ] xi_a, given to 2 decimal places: 0.58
